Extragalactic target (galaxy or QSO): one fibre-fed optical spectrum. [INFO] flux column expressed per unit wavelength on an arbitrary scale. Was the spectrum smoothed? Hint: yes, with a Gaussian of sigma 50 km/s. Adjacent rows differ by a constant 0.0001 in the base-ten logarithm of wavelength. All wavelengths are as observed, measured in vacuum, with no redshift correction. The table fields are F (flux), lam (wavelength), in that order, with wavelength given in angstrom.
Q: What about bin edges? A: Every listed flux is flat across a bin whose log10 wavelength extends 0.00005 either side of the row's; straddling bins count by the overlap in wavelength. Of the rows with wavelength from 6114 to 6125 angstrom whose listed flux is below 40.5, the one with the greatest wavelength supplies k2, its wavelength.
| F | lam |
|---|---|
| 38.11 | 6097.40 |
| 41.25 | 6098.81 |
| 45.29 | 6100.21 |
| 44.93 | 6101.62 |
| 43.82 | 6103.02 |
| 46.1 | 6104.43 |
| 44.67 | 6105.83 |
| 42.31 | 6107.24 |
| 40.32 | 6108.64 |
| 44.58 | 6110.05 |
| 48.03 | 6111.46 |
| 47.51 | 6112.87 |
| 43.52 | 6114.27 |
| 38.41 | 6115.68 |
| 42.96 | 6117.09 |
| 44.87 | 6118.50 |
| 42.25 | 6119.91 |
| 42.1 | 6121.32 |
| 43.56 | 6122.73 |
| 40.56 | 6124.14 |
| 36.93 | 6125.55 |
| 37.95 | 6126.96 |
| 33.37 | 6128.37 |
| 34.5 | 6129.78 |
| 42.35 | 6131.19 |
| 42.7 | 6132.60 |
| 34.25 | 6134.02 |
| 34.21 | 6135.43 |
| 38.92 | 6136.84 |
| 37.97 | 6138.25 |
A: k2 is 6115.68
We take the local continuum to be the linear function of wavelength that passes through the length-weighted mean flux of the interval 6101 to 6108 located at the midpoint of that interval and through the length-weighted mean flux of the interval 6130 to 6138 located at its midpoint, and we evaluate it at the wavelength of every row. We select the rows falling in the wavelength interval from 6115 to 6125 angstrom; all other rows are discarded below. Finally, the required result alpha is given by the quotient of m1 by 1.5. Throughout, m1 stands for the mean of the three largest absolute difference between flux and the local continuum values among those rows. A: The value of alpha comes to 2.2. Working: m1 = 3.3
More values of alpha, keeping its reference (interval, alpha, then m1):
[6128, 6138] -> 3.3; 4.9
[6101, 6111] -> 1.4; 2.1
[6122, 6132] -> 3.2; 4.7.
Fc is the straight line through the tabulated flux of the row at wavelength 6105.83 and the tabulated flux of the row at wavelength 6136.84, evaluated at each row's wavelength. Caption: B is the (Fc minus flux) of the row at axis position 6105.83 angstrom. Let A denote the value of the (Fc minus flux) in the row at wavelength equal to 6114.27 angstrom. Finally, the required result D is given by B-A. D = 0.4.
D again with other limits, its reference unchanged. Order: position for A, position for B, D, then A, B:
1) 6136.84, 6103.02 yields 1.4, 0.0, 1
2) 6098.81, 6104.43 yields -5.9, 4.7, -1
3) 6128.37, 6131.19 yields -9.5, 7.1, -2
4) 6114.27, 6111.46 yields -4.0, -0.4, -4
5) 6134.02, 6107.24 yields -3.1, 5.2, 2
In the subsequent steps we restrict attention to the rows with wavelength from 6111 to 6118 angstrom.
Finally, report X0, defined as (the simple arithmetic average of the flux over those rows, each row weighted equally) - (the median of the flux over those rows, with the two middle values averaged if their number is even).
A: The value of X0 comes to 0.6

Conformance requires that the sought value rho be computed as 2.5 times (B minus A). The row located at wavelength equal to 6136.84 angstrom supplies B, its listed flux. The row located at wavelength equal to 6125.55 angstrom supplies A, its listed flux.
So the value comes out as 5.0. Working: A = 36.93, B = 38.92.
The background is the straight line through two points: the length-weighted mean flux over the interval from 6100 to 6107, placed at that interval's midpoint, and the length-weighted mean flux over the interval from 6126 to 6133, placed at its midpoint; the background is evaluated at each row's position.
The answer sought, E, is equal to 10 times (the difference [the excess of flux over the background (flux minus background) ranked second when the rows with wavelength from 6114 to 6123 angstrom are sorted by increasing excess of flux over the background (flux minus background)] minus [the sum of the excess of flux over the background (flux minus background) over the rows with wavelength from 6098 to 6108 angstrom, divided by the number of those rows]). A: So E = 24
